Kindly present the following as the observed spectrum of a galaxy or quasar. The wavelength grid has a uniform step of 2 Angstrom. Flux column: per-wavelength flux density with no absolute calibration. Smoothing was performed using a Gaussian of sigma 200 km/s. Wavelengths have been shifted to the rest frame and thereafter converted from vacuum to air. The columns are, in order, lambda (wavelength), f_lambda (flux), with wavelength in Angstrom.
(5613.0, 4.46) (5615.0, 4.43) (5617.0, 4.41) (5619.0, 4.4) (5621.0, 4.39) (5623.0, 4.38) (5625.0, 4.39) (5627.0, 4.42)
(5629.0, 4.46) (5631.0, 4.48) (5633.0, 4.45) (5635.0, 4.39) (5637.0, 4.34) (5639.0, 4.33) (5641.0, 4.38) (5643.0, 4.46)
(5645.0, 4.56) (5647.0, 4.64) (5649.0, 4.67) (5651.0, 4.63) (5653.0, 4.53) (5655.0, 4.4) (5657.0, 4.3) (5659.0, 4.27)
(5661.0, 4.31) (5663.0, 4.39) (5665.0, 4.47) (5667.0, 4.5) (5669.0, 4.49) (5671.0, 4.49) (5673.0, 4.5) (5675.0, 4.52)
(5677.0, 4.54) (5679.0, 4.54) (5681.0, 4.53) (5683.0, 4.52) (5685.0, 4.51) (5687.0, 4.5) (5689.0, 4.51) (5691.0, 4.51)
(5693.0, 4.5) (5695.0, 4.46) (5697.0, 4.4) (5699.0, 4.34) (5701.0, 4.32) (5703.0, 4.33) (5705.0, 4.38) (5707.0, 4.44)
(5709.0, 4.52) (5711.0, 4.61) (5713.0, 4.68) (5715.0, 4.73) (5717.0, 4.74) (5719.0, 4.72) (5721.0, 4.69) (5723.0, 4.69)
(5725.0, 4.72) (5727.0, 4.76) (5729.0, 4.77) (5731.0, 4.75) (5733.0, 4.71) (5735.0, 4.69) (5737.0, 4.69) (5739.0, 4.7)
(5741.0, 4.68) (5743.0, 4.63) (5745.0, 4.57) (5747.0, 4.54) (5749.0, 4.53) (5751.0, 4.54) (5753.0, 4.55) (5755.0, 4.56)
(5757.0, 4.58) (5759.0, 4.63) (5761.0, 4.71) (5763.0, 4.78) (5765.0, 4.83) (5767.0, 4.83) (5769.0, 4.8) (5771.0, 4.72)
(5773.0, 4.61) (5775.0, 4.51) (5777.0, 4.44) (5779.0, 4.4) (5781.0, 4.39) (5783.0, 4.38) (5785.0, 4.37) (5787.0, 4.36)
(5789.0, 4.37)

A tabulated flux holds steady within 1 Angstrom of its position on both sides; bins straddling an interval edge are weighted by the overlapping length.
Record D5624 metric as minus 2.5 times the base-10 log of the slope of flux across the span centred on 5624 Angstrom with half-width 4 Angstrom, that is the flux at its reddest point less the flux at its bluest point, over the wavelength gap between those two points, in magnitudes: 5.8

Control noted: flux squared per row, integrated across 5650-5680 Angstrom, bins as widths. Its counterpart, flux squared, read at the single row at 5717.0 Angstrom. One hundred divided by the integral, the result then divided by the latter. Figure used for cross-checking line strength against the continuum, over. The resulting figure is 0.0075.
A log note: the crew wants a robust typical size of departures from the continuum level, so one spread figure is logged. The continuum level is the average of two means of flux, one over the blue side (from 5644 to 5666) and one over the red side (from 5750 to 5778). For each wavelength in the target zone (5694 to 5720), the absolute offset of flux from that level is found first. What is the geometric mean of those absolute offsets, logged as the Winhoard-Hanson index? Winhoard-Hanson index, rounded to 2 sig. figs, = 0.13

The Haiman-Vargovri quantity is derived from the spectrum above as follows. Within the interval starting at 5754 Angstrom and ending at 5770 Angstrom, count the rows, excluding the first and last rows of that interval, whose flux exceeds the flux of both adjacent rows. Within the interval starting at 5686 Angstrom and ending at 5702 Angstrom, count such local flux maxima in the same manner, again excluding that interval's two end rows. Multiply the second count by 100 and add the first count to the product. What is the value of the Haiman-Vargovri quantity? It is 0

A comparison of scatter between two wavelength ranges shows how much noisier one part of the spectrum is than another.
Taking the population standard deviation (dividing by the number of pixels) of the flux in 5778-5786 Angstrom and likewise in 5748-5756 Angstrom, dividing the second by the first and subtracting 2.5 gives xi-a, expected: -1.5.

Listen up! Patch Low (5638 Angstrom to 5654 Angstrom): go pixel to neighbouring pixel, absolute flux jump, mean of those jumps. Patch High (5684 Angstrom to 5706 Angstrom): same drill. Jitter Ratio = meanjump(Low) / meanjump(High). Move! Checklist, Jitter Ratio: 2.5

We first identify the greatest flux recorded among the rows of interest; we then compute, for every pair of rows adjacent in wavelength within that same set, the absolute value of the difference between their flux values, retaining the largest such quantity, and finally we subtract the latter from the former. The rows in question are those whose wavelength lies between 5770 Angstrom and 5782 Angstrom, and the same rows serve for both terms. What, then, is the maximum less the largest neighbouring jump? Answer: 4.61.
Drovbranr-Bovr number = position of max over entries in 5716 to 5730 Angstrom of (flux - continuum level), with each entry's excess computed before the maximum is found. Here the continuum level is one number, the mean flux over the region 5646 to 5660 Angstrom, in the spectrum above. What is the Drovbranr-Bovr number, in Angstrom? 5729.0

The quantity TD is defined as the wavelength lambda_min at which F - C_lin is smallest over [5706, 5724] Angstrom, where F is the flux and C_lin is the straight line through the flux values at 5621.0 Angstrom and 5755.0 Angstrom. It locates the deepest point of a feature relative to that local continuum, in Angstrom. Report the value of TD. 5707.0 Angstrom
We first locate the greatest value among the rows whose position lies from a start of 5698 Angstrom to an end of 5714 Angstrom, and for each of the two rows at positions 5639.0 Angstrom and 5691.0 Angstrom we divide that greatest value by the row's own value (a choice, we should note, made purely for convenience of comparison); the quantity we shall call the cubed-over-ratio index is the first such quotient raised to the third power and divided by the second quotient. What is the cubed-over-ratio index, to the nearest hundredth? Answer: 1.22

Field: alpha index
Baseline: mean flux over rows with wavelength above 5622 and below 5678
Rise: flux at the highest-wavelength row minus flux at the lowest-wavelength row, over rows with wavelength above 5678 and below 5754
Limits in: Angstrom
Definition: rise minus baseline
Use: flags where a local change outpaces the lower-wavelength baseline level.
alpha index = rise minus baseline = -4.4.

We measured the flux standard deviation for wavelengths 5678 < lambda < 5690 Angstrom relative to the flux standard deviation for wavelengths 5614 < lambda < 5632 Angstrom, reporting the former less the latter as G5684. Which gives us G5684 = -0.02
